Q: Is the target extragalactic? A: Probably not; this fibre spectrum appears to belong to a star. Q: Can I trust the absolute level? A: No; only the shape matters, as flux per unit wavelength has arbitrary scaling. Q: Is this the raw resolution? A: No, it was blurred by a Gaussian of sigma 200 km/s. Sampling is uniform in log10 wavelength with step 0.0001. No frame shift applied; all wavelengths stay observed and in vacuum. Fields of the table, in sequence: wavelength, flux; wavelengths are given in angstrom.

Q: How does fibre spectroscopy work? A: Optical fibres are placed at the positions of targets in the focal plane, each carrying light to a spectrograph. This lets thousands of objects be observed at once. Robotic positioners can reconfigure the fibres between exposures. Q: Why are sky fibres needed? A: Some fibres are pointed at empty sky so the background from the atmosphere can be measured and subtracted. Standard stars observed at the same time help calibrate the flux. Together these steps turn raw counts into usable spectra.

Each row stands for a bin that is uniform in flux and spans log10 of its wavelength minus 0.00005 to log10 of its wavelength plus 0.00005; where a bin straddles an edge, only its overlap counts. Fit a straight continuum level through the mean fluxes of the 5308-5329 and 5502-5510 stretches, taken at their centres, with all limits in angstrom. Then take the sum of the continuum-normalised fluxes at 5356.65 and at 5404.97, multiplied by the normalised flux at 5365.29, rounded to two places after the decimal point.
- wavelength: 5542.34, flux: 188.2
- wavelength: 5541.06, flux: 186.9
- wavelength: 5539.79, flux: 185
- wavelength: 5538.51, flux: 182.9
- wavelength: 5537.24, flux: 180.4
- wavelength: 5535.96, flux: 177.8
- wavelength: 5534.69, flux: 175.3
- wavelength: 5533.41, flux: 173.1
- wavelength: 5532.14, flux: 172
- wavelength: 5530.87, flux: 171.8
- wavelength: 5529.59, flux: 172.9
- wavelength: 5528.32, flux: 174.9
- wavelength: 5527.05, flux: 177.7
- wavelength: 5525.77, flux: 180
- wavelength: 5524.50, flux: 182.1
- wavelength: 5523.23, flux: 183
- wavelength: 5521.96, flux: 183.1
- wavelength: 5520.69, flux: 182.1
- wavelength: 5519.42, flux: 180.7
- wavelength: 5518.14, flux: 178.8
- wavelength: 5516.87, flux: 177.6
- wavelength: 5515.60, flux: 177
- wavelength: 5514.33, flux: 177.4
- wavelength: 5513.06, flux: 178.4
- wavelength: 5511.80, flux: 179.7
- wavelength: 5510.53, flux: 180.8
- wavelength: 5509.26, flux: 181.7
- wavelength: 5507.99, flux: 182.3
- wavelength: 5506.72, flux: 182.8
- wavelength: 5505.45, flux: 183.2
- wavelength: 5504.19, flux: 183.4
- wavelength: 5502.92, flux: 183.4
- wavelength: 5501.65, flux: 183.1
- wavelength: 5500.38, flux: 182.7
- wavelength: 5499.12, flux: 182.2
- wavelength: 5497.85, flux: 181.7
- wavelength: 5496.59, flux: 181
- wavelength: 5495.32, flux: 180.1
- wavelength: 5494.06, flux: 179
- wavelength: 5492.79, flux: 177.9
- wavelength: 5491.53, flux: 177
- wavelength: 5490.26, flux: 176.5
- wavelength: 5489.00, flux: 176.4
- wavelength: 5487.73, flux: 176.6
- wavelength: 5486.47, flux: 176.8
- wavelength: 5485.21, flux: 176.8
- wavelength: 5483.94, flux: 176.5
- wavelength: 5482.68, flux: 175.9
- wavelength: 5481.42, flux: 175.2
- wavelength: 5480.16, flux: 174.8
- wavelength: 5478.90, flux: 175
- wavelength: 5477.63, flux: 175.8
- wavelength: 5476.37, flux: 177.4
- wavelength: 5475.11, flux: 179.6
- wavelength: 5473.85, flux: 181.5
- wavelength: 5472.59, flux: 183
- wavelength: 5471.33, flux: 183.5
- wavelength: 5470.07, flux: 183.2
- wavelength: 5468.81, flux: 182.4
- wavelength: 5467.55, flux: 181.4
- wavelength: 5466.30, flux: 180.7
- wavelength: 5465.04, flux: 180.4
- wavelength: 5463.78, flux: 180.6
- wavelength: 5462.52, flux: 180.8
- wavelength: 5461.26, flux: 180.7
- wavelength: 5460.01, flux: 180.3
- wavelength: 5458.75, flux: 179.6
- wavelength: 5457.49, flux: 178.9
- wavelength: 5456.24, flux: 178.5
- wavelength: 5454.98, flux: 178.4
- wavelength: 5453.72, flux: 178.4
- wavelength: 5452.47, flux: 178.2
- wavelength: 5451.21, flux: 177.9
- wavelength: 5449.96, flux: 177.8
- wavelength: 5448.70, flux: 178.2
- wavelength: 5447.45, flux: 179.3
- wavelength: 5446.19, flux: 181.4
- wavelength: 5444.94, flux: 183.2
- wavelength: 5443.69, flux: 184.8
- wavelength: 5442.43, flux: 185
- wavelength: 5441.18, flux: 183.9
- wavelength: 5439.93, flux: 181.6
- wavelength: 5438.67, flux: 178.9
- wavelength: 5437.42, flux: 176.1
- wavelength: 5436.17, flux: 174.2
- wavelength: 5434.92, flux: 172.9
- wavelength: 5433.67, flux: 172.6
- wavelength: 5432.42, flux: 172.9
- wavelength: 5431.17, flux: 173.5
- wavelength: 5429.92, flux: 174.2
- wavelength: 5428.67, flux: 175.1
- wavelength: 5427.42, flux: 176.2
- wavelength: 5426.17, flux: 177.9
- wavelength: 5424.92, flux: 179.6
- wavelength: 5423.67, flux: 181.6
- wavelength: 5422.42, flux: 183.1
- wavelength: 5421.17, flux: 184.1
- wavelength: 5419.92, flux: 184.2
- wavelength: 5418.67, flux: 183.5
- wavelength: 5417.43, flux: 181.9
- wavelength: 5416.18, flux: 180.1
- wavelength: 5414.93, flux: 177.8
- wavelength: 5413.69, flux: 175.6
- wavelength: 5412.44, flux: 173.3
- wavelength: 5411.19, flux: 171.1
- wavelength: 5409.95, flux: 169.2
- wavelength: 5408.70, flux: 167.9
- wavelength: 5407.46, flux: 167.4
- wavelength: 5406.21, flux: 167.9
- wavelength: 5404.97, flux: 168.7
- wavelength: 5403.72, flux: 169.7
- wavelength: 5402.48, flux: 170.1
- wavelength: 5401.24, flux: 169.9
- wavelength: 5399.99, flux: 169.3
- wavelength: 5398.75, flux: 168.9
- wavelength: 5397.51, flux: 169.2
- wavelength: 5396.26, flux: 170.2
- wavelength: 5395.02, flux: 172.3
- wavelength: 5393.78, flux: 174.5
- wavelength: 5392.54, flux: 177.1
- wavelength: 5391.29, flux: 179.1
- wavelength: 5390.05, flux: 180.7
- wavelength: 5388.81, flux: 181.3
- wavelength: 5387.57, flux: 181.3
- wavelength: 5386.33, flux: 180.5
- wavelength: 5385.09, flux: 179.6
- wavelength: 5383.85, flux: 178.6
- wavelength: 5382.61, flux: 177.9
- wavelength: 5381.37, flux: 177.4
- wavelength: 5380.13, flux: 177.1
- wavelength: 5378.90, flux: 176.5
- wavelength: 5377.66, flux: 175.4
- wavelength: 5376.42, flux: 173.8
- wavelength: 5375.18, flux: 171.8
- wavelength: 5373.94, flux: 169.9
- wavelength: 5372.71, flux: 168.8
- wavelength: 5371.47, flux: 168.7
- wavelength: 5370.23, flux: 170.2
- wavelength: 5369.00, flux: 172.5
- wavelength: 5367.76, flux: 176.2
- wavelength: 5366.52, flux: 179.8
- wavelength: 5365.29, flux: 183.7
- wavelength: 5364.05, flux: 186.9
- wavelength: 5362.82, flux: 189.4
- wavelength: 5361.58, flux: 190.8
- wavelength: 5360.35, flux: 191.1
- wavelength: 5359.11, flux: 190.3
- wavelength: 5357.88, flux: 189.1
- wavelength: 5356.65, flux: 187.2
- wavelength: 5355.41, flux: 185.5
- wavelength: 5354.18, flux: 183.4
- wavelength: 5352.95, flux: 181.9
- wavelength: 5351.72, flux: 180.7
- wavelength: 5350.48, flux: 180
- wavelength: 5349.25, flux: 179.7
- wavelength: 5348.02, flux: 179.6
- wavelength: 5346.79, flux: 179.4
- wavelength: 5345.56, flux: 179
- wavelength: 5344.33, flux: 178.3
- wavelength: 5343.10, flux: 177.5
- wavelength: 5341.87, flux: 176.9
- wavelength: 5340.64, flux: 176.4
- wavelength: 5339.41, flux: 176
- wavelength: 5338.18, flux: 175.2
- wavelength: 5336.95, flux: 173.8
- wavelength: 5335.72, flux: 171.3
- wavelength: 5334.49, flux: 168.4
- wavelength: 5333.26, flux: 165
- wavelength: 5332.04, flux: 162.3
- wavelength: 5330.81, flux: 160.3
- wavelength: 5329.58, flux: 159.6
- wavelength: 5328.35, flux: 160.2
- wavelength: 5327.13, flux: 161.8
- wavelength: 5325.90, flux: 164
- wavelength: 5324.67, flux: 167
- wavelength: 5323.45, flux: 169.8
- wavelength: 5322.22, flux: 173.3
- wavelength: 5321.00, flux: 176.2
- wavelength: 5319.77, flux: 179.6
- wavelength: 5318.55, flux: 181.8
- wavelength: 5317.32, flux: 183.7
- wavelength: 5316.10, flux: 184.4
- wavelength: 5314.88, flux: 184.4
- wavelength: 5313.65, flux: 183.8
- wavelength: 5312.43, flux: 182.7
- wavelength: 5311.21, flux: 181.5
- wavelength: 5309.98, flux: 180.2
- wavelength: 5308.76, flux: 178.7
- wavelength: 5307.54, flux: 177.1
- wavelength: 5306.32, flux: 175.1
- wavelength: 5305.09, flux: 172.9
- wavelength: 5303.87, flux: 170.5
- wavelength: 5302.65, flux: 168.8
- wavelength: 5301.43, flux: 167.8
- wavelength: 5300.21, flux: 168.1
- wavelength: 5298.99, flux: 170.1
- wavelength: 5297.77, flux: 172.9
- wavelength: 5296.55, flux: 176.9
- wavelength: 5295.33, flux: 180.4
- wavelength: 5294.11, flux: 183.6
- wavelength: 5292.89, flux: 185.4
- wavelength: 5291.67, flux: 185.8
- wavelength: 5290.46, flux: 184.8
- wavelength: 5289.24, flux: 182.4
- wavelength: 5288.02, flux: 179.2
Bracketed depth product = 2.06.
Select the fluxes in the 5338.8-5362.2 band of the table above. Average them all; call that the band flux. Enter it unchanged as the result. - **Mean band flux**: 182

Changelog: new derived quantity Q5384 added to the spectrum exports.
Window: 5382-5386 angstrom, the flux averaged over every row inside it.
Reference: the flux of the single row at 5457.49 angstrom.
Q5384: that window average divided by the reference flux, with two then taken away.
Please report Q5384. -1.00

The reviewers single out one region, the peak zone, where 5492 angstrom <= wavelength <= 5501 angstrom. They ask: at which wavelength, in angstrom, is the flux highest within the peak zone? 5500.38 angstrom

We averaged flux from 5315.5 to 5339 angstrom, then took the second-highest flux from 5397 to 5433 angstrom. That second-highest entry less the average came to 13.7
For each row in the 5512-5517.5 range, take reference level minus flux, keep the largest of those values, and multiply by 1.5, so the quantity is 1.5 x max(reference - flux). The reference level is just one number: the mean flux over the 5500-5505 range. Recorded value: 9.2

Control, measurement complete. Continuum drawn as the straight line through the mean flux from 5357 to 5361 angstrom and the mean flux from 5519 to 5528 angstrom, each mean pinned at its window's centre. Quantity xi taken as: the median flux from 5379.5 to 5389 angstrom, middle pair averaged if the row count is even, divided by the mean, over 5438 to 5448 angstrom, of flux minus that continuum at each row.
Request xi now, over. -54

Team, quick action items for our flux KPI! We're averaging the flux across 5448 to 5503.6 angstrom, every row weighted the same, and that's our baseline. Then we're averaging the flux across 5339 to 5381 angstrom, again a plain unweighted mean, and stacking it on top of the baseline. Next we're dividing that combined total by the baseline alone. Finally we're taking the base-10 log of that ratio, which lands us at 0.301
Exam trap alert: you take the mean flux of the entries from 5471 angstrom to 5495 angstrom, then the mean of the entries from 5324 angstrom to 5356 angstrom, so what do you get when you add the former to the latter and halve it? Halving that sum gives 175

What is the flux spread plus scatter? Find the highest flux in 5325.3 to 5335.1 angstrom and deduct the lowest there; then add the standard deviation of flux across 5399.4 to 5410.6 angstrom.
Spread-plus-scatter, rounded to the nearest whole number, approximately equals 10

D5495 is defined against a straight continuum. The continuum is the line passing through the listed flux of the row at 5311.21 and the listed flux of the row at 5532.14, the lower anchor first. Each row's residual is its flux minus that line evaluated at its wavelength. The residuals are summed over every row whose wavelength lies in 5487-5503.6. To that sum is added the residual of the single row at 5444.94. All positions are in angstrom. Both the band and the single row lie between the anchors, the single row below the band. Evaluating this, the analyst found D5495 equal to 88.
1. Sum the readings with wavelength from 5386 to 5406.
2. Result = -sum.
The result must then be -2783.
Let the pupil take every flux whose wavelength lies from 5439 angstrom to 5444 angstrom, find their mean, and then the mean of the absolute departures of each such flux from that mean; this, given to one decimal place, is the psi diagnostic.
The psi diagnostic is 1.1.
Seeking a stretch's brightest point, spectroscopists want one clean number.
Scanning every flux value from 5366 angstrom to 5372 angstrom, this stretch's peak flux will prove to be 179.8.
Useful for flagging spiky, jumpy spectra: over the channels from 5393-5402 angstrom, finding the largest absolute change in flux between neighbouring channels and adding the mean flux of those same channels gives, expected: 173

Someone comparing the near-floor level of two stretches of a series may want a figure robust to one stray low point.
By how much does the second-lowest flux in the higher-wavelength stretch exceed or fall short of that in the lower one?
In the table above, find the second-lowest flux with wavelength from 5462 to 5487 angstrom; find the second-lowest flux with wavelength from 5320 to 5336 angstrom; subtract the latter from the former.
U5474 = 14.8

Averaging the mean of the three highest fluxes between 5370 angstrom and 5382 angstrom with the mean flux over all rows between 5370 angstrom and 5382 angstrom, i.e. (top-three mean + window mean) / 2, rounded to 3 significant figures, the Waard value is 175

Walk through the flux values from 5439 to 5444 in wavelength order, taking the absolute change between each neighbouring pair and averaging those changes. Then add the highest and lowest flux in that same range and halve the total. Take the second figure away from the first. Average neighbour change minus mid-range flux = -182.1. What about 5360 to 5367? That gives -183.2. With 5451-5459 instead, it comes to -178.5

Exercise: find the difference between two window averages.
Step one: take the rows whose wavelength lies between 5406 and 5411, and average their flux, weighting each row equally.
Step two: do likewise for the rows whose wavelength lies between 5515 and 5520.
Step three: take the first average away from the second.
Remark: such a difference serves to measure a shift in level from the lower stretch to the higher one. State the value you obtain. 10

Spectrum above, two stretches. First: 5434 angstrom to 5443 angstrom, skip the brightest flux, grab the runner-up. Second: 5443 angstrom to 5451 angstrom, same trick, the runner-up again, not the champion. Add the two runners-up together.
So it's 367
